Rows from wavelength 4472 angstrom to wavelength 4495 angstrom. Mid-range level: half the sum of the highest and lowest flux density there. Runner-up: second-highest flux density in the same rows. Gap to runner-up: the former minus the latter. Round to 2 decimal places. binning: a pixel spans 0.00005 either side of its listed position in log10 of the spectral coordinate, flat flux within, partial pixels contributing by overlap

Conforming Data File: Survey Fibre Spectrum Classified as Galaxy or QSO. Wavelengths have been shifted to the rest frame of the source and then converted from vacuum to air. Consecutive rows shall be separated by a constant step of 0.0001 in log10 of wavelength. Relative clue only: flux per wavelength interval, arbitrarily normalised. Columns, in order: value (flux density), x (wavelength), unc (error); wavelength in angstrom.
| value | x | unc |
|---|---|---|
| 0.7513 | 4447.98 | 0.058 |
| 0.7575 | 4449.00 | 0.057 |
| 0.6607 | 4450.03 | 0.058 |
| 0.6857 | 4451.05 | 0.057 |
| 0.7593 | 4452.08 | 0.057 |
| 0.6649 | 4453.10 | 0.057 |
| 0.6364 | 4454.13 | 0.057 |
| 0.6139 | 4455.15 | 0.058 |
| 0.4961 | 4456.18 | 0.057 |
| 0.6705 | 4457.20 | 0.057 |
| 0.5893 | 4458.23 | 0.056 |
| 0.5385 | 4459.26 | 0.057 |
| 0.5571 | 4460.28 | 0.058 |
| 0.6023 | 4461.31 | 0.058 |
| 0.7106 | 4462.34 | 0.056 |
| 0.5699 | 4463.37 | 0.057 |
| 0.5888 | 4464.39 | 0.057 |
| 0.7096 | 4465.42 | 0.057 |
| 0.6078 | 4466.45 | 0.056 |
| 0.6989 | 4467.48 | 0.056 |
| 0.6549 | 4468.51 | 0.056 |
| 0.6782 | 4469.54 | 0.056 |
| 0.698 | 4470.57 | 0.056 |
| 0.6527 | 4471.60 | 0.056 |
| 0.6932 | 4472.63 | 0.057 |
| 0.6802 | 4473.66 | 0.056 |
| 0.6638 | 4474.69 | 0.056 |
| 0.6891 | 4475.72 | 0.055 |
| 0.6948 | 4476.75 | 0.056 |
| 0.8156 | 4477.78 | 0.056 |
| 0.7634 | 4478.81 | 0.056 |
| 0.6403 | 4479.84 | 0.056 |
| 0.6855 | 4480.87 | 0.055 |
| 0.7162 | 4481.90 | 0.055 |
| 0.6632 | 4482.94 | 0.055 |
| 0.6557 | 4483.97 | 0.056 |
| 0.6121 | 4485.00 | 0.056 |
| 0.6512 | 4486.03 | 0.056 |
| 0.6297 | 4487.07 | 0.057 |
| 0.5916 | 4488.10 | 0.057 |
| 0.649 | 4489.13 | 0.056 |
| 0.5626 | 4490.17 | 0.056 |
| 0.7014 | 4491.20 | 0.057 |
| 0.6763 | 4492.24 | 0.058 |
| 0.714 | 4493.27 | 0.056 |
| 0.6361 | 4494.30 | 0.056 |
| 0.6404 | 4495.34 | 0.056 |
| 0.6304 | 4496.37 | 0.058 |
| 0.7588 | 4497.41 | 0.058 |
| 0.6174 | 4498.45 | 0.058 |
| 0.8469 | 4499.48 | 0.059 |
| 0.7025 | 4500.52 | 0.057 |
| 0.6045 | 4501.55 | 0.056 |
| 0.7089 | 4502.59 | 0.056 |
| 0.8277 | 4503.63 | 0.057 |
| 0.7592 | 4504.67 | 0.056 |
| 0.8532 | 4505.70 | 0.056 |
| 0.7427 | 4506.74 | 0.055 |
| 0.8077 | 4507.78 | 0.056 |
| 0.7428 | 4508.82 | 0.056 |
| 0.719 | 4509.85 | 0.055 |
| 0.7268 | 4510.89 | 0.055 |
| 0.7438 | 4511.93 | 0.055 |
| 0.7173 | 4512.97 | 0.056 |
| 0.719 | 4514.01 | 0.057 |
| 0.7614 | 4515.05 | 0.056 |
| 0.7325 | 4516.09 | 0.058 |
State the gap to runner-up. -0.07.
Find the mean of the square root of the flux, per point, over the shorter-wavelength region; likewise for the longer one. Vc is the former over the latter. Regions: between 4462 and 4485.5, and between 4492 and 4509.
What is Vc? 0.968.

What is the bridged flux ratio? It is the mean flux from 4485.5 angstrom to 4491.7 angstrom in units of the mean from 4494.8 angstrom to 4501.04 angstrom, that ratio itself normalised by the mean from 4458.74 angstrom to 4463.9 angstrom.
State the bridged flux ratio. 1.514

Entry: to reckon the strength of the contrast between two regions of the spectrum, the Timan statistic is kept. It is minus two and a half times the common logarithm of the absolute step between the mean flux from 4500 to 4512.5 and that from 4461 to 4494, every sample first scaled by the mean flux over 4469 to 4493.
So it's 2.3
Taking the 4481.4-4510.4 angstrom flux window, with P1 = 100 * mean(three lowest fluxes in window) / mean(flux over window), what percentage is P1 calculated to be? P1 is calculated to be 85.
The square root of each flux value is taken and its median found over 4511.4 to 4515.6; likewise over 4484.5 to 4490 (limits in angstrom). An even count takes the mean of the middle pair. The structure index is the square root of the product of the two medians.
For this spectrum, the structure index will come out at 0.824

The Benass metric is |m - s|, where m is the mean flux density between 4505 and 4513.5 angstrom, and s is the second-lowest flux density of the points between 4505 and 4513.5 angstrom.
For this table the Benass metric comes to 0.038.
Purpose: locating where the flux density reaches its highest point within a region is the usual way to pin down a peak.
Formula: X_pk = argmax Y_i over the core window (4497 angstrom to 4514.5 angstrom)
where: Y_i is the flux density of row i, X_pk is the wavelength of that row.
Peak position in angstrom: 4505.70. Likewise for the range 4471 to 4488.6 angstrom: 4477.78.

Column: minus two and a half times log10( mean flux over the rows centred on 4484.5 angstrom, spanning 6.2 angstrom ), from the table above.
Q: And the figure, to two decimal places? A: 0.46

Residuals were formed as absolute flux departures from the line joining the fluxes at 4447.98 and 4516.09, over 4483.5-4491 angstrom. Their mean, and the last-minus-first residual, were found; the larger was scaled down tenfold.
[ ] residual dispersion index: 0.012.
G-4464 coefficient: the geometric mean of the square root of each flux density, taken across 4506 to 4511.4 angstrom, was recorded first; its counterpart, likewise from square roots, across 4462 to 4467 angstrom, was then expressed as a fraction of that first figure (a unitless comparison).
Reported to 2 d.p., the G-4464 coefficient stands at 0.92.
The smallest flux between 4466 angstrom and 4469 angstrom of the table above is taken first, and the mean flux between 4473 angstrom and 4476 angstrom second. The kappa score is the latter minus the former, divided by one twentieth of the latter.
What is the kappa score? 2.1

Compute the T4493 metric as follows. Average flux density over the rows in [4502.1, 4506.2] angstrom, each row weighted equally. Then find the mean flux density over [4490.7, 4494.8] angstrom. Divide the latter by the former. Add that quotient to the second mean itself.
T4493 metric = 1.55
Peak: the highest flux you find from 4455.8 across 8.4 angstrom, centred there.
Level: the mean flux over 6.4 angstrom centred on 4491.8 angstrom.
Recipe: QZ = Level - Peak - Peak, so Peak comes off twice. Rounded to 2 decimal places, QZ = -0.86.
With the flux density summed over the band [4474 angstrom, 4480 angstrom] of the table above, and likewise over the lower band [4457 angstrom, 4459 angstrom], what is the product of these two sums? 5.4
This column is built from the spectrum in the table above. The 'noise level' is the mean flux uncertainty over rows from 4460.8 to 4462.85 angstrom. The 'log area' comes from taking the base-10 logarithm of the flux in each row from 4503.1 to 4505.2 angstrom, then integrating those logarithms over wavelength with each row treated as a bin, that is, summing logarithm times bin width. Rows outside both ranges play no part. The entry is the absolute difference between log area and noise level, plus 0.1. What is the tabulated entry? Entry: 0.37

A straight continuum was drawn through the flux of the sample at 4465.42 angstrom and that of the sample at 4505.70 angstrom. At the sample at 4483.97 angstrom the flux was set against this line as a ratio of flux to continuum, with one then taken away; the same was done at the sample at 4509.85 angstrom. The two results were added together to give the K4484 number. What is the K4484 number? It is -0.33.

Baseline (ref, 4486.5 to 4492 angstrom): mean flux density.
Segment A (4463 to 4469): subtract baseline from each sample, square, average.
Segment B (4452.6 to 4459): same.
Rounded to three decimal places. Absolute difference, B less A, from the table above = 0.001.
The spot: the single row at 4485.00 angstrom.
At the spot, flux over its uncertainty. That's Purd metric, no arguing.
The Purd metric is 10.9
